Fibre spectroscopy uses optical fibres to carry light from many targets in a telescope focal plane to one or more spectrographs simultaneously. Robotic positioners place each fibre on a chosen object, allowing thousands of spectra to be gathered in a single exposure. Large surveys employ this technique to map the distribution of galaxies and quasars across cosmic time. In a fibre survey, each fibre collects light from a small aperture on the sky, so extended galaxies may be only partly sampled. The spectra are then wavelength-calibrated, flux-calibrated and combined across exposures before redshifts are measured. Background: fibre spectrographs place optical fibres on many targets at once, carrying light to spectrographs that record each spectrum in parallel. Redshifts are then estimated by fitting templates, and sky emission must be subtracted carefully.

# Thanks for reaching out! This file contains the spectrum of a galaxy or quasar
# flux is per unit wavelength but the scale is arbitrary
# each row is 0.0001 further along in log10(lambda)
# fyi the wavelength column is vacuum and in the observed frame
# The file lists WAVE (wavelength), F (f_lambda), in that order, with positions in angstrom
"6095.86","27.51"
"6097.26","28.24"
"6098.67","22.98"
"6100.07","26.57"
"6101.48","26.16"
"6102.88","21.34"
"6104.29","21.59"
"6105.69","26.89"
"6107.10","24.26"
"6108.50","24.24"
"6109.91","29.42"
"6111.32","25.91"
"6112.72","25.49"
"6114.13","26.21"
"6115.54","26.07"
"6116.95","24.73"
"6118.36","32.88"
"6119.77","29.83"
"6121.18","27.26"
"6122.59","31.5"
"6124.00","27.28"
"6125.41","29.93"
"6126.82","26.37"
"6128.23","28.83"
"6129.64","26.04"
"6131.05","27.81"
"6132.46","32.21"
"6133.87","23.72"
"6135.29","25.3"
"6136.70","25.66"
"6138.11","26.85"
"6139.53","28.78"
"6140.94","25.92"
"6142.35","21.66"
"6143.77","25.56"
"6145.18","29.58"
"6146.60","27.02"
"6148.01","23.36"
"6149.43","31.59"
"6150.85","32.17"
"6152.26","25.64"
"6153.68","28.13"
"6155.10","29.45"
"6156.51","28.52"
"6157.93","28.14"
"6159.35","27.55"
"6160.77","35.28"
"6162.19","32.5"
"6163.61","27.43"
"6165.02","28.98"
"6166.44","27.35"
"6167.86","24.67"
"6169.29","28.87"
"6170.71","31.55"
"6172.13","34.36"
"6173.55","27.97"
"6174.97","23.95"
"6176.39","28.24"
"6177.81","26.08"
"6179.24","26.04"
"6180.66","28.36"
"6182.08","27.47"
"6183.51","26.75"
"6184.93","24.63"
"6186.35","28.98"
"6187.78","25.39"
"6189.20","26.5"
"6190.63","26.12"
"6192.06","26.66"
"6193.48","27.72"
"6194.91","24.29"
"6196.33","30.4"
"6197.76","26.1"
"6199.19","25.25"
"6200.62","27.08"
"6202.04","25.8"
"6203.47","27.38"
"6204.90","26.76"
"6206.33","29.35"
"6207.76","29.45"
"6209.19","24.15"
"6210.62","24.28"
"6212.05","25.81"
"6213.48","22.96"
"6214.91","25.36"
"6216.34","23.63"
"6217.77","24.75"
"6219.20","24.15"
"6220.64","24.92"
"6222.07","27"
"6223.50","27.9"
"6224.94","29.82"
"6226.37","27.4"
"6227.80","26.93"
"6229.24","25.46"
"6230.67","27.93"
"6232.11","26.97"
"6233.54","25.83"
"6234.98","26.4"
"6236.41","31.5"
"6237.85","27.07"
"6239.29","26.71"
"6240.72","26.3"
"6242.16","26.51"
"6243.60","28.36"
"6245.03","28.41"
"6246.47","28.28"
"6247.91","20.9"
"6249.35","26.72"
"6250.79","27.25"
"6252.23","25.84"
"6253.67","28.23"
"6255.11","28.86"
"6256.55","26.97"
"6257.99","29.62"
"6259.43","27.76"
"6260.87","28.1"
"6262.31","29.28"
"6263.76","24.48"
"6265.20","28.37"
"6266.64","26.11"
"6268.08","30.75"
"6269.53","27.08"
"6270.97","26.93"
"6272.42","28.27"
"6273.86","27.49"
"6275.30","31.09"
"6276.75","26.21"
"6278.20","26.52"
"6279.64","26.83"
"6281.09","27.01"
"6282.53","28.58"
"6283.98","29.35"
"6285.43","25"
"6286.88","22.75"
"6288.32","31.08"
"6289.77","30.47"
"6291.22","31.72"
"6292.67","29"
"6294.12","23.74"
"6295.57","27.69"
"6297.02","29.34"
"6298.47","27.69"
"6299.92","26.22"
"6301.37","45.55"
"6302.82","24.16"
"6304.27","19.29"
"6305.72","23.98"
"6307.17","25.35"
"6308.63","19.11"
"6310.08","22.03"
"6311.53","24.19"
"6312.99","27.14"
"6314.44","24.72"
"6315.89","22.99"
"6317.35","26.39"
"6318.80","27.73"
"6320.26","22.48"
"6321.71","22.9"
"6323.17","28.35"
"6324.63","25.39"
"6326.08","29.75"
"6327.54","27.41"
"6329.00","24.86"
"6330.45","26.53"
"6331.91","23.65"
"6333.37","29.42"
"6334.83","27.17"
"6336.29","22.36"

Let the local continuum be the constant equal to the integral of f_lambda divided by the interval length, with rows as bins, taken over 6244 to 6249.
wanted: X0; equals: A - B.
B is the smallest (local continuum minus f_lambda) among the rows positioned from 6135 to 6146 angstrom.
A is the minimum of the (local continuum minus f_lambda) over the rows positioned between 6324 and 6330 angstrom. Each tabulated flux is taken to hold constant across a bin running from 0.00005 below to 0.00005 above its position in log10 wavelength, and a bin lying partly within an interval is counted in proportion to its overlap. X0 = 0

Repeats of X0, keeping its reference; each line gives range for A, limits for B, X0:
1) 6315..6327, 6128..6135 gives 2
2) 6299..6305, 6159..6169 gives -10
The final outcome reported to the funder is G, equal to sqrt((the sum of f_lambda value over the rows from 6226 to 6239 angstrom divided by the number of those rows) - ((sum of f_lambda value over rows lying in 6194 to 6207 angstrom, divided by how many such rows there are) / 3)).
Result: 4.28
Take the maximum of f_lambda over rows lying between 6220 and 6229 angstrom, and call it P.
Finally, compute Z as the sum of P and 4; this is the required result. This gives 33.8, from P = 29.82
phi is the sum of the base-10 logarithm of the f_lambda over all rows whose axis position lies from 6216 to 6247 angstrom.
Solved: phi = 31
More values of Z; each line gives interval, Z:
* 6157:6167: 39.3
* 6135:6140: 32.8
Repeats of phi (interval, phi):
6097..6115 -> 18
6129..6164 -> 36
